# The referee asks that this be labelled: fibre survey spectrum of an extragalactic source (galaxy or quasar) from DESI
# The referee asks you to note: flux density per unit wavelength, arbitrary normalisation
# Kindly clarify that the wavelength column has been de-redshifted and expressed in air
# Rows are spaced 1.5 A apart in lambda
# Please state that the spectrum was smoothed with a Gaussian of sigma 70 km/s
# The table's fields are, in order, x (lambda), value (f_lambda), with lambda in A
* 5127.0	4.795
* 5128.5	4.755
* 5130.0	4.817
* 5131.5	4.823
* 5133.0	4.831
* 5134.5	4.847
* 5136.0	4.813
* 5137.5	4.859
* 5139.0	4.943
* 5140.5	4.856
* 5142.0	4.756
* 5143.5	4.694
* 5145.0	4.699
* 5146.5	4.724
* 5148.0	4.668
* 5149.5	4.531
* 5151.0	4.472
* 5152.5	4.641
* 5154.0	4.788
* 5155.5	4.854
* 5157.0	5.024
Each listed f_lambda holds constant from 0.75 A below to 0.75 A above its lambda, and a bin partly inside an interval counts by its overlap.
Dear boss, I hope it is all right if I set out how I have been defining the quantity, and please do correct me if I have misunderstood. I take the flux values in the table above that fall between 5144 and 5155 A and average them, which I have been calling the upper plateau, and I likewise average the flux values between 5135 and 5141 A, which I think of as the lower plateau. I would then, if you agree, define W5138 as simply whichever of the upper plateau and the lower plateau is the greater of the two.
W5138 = 4.87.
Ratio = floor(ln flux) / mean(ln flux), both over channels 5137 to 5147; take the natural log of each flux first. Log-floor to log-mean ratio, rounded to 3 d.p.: 0.987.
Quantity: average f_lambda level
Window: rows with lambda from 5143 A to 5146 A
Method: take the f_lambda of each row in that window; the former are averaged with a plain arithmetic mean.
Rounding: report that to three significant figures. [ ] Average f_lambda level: 4.70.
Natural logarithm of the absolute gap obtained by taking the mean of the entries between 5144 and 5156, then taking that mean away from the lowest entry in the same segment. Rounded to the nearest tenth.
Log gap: -1.6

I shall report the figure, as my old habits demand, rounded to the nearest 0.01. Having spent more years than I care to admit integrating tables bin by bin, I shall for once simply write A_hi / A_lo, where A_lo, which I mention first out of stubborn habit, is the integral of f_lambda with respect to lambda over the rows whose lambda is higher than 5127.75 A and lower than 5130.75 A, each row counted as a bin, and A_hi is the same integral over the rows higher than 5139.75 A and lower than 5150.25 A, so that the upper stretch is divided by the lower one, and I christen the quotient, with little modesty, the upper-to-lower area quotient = 3.44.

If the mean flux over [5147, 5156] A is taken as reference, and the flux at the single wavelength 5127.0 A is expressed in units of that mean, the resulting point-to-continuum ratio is 1.03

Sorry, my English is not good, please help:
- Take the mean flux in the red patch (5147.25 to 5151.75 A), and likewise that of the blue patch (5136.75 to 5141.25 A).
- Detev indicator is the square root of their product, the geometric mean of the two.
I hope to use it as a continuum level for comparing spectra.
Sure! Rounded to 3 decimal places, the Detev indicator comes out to 4.719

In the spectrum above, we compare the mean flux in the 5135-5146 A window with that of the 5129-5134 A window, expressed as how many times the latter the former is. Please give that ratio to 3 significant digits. 0.996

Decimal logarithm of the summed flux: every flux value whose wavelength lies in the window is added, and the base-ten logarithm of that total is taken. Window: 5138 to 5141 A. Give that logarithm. 0.99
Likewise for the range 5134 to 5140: 1.29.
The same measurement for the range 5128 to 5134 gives 1.28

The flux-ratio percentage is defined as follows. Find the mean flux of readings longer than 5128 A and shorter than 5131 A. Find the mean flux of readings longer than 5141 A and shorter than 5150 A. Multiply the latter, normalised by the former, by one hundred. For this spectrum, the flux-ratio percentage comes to 97.8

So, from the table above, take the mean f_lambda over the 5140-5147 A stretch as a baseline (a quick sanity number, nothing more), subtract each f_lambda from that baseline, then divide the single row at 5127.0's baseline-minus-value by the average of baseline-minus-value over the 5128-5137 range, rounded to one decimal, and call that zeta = 0.7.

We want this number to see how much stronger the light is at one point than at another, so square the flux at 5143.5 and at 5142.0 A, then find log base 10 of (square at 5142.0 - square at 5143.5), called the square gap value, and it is -0.23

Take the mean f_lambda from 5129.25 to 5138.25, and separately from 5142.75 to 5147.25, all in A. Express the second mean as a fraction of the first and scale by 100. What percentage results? 97.4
